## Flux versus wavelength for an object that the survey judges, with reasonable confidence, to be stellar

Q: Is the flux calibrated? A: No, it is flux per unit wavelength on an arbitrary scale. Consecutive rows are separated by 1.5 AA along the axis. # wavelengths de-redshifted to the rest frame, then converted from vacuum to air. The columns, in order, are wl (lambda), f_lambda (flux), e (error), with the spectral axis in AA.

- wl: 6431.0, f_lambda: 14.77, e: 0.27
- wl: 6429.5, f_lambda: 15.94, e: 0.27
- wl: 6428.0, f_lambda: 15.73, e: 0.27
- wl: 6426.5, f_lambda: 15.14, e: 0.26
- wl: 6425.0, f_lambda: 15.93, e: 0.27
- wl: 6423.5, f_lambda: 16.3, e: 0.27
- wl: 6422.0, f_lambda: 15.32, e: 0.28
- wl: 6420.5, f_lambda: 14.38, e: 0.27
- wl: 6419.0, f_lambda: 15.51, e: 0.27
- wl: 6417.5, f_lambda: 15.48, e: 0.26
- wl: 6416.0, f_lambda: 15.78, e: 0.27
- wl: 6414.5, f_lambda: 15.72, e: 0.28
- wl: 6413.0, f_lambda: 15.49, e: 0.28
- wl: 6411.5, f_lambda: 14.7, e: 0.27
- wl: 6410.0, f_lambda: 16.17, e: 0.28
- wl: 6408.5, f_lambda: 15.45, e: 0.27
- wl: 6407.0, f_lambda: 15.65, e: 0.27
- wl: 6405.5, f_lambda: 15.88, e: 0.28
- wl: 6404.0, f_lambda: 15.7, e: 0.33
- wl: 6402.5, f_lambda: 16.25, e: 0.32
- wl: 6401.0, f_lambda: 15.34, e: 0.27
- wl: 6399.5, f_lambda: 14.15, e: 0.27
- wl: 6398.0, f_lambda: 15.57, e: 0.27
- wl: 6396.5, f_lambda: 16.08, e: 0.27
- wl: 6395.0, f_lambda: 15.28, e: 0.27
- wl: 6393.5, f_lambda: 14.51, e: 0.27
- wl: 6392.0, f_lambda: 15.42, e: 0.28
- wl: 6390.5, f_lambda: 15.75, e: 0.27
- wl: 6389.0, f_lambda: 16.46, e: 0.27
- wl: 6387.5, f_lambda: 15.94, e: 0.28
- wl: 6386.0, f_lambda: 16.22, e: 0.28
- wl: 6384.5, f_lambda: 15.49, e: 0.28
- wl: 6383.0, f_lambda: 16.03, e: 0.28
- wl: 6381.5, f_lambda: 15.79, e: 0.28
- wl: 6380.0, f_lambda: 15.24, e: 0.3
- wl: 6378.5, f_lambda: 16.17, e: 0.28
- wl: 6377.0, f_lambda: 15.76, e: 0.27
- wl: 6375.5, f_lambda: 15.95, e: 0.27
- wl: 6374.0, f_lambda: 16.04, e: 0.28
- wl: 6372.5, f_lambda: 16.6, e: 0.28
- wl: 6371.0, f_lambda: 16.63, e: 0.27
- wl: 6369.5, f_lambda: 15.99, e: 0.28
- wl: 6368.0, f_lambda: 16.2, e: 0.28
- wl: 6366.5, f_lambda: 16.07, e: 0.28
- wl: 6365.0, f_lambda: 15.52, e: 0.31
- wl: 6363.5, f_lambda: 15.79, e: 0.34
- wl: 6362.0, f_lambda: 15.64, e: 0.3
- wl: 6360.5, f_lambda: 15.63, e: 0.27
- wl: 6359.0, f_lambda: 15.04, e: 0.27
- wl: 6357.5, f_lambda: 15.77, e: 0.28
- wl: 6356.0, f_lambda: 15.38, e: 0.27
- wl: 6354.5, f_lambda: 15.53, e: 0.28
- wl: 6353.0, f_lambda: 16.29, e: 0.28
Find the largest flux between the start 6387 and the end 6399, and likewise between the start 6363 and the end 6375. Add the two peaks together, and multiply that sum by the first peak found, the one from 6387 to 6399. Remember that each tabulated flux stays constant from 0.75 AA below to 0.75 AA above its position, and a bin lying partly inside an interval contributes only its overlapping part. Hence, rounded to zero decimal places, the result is 545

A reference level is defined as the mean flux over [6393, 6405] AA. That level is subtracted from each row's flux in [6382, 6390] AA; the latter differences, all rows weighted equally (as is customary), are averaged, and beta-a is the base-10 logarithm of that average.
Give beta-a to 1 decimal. -0.2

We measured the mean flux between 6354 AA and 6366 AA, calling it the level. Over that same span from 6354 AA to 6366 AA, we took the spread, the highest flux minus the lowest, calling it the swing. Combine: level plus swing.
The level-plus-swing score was 16.3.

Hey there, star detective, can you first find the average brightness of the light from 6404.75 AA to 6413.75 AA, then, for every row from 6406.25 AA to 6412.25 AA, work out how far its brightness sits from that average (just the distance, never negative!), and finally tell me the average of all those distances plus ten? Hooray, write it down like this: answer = 10.4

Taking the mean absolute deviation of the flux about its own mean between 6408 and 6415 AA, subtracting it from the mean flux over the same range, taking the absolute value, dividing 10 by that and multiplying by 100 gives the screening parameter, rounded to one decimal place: 66.0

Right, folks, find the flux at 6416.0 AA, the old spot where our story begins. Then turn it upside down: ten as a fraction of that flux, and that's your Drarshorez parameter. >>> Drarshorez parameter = 0.634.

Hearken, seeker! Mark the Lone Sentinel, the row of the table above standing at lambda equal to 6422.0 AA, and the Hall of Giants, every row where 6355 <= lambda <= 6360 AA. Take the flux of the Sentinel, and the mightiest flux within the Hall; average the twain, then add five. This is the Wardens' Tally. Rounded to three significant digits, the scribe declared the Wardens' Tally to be 20.5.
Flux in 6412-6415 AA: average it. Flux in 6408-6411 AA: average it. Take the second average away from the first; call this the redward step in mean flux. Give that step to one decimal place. -0.2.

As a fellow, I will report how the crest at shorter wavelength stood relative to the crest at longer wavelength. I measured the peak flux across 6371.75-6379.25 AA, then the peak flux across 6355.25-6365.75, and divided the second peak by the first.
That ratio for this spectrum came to 0.95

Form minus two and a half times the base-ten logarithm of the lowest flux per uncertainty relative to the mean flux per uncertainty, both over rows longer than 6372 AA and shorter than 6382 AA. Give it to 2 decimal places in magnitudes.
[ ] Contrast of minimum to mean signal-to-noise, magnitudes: 0.12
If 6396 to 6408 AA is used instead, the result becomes 0.16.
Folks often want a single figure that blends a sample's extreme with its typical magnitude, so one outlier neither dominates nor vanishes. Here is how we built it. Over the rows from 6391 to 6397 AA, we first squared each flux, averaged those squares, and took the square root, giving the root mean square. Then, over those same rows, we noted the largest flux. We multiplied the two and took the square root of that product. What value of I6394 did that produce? 15.7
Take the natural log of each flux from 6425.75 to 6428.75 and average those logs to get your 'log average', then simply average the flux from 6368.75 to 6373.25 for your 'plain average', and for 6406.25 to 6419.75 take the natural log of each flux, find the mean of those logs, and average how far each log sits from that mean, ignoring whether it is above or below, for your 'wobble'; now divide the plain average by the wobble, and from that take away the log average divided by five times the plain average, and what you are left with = 1023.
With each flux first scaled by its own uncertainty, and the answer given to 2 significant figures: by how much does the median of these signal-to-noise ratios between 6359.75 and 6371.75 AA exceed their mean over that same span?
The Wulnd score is 2.2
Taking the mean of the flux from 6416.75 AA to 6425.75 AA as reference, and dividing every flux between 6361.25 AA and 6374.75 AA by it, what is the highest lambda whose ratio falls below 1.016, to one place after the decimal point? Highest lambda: 6365.0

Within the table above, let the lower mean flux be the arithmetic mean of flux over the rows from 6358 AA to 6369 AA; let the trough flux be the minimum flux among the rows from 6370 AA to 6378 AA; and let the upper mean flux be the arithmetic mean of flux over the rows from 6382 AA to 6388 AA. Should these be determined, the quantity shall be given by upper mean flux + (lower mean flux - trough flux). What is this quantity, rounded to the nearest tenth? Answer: 15.9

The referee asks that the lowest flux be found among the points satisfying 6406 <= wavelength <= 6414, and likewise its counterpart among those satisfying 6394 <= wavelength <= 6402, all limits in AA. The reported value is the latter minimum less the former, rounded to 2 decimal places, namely -0.55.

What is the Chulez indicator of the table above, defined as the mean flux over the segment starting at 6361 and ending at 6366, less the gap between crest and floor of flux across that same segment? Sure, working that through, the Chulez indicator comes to 15.4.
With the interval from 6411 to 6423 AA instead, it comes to 13.9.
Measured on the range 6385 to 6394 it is 13.8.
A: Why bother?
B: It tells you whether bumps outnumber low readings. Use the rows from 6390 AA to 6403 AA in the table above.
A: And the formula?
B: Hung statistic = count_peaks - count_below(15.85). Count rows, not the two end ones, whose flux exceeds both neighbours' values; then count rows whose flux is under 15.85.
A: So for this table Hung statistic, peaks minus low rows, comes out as -6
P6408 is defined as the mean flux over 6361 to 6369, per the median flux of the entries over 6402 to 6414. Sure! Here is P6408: 1.01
